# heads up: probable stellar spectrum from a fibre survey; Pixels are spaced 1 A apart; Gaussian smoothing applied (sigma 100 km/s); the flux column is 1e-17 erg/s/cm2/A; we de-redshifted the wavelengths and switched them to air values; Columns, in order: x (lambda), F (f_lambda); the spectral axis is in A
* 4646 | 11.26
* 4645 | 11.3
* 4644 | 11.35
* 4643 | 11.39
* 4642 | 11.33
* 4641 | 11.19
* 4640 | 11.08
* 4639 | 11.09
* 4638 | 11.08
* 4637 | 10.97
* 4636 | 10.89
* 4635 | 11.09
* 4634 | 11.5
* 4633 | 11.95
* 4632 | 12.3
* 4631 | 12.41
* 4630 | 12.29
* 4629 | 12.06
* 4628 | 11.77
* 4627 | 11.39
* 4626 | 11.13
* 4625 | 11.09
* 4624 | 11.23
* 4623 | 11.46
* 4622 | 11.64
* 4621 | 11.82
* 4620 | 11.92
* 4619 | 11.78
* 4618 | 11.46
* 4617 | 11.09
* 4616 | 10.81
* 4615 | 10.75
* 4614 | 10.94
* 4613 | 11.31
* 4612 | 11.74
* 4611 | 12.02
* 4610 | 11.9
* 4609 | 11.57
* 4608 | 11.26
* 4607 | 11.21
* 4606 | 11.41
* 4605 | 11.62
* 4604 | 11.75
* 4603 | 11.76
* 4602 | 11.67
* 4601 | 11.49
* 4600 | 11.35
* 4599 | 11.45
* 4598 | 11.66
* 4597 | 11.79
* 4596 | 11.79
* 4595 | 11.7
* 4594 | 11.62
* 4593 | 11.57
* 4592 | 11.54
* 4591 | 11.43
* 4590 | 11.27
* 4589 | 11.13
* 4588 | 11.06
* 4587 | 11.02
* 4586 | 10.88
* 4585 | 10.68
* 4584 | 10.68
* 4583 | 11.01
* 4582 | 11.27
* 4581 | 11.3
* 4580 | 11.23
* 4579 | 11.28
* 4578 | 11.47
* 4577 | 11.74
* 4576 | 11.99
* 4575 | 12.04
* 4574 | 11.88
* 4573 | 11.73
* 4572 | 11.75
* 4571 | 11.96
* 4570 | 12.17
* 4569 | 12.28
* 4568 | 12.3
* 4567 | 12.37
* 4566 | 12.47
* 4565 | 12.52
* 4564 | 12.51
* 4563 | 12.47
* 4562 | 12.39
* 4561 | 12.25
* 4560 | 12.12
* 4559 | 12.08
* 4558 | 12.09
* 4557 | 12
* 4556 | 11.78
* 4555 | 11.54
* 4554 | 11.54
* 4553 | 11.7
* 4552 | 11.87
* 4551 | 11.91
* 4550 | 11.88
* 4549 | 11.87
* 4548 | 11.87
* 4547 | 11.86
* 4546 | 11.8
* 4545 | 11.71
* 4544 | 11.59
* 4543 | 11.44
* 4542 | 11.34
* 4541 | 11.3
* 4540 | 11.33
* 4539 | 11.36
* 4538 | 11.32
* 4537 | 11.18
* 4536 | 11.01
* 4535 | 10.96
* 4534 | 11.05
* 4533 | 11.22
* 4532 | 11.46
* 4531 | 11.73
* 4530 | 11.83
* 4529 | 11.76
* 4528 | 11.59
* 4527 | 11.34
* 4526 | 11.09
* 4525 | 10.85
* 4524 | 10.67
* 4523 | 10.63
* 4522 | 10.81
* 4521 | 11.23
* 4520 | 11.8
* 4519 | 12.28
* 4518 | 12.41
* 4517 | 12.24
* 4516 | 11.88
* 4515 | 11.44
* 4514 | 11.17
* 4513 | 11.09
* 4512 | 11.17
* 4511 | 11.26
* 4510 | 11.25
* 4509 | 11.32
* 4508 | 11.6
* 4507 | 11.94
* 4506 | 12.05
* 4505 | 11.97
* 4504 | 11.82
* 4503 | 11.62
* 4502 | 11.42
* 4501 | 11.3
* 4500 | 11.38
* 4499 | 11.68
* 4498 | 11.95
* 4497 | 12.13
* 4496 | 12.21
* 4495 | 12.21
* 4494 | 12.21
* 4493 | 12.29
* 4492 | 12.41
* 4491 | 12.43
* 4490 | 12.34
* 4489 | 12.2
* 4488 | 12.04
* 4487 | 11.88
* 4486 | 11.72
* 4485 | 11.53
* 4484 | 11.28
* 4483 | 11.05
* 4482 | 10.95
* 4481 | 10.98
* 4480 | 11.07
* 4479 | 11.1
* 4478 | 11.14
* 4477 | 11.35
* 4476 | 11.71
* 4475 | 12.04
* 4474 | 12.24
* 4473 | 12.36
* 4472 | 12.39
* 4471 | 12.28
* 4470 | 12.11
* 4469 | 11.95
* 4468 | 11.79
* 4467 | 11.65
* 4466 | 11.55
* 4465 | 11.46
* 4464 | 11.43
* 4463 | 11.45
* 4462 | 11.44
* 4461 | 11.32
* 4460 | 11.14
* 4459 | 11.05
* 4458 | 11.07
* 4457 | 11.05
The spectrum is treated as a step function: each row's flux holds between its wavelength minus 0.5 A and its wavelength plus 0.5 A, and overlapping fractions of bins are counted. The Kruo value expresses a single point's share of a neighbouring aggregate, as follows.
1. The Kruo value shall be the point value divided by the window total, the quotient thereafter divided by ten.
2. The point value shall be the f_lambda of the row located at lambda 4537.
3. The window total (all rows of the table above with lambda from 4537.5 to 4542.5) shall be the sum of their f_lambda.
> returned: 0.0197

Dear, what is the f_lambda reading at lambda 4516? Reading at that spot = 11.88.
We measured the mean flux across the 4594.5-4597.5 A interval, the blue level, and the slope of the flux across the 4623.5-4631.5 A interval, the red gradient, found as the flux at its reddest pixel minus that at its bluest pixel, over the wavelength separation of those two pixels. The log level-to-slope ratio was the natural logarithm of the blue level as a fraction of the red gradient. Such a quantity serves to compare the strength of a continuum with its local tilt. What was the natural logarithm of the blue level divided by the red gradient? 4.2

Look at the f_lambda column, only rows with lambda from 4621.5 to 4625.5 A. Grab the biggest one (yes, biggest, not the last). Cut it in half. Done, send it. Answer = 5.82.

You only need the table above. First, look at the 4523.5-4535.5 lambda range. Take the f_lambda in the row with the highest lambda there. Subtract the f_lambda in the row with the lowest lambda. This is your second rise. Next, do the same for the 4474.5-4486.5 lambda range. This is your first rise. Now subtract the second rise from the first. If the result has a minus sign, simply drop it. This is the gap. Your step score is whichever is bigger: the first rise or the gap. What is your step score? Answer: 0.61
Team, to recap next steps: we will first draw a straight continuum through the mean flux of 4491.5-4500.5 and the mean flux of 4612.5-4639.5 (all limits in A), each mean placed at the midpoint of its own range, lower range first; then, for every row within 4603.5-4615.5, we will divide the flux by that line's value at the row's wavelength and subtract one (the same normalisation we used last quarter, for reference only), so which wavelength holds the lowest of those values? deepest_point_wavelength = 4615 A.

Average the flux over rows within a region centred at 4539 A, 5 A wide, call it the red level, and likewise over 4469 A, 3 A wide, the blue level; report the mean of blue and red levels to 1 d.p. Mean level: 11.6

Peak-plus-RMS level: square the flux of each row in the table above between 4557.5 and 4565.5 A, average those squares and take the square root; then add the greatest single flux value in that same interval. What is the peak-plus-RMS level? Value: 24.8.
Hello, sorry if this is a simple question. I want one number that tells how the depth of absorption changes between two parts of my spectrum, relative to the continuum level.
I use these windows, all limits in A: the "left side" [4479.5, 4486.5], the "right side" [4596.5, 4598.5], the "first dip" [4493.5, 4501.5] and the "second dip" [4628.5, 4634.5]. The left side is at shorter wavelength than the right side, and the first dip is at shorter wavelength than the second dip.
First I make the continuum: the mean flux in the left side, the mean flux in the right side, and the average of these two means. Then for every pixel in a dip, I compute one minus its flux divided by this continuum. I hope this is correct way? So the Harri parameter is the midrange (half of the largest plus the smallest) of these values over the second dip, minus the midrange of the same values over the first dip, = -0.02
